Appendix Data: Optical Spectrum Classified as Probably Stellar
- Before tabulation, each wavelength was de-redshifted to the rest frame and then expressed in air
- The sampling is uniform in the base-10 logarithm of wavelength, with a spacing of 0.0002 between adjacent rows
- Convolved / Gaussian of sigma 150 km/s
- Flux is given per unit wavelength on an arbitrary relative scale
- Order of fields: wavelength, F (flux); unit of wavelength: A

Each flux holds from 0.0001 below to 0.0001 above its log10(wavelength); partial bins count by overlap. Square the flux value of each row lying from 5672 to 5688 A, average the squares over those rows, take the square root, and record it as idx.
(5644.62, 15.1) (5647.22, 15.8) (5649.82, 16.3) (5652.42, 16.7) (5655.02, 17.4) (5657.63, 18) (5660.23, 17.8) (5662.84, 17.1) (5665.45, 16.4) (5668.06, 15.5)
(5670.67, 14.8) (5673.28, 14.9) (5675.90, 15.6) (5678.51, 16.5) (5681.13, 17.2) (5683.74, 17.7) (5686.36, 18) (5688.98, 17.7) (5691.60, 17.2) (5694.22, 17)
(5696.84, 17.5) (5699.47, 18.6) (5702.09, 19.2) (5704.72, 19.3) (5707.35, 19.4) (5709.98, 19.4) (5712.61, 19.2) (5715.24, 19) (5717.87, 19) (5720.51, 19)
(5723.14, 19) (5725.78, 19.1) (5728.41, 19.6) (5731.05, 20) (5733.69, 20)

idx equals 16.7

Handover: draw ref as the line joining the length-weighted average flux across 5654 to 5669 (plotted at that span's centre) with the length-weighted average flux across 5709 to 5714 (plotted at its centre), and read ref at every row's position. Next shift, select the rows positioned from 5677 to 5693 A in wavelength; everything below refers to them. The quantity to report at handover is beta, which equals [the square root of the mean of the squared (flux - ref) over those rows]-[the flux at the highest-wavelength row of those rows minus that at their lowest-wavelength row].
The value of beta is 0.1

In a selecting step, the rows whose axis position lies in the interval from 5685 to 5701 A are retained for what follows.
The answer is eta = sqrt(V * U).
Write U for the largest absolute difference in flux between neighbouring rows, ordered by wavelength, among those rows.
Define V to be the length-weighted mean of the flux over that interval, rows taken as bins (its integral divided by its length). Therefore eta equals 4.4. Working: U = 1.10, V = 17.7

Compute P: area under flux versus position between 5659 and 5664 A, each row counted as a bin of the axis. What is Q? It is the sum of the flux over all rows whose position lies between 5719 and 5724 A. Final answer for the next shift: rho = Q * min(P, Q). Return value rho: 1444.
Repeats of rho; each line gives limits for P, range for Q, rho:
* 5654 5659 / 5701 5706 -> 1482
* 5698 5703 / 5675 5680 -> 1030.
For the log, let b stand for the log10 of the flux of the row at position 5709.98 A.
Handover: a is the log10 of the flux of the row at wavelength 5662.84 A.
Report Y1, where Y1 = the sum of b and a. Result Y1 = 2.52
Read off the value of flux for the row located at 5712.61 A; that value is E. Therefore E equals 19.2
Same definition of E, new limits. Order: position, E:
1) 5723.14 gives 19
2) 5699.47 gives 18.6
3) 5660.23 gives 17.8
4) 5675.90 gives 15.6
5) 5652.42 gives 16.7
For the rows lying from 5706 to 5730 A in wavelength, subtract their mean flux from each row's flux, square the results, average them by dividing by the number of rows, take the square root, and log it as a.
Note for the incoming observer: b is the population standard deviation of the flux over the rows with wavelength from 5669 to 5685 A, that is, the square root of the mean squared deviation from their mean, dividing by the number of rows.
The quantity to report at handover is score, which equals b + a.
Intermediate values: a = 0.21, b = 1.10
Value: 1.32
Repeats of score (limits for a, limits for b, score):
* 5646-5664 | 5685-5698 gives 1.09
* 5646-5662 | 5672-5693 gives 1.83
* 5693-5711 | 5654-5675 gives 2.12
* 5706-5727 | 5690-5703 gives 1.02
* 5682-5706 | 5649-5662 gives 1.43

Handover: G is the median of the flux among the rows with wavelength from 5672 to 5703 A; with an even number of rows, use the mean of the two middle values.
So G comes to 17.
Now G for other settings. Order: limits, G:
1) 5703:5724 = 19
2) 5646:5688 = 17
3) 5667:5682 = 16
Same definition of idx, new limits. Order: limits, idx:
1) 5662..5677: 15.7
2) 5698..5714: 19.2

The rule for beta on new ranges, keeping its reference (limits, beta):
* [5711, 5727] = 0.7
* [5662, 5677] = 3.5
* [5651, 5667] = 1.0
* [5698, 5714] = -0.4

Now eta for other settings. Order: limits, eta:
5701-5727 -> 2.0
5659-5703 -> 4.3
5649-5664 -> 3.5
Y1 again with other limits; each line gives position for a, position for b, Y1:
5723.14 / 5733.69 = 2.58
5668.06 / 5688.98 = 2.44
